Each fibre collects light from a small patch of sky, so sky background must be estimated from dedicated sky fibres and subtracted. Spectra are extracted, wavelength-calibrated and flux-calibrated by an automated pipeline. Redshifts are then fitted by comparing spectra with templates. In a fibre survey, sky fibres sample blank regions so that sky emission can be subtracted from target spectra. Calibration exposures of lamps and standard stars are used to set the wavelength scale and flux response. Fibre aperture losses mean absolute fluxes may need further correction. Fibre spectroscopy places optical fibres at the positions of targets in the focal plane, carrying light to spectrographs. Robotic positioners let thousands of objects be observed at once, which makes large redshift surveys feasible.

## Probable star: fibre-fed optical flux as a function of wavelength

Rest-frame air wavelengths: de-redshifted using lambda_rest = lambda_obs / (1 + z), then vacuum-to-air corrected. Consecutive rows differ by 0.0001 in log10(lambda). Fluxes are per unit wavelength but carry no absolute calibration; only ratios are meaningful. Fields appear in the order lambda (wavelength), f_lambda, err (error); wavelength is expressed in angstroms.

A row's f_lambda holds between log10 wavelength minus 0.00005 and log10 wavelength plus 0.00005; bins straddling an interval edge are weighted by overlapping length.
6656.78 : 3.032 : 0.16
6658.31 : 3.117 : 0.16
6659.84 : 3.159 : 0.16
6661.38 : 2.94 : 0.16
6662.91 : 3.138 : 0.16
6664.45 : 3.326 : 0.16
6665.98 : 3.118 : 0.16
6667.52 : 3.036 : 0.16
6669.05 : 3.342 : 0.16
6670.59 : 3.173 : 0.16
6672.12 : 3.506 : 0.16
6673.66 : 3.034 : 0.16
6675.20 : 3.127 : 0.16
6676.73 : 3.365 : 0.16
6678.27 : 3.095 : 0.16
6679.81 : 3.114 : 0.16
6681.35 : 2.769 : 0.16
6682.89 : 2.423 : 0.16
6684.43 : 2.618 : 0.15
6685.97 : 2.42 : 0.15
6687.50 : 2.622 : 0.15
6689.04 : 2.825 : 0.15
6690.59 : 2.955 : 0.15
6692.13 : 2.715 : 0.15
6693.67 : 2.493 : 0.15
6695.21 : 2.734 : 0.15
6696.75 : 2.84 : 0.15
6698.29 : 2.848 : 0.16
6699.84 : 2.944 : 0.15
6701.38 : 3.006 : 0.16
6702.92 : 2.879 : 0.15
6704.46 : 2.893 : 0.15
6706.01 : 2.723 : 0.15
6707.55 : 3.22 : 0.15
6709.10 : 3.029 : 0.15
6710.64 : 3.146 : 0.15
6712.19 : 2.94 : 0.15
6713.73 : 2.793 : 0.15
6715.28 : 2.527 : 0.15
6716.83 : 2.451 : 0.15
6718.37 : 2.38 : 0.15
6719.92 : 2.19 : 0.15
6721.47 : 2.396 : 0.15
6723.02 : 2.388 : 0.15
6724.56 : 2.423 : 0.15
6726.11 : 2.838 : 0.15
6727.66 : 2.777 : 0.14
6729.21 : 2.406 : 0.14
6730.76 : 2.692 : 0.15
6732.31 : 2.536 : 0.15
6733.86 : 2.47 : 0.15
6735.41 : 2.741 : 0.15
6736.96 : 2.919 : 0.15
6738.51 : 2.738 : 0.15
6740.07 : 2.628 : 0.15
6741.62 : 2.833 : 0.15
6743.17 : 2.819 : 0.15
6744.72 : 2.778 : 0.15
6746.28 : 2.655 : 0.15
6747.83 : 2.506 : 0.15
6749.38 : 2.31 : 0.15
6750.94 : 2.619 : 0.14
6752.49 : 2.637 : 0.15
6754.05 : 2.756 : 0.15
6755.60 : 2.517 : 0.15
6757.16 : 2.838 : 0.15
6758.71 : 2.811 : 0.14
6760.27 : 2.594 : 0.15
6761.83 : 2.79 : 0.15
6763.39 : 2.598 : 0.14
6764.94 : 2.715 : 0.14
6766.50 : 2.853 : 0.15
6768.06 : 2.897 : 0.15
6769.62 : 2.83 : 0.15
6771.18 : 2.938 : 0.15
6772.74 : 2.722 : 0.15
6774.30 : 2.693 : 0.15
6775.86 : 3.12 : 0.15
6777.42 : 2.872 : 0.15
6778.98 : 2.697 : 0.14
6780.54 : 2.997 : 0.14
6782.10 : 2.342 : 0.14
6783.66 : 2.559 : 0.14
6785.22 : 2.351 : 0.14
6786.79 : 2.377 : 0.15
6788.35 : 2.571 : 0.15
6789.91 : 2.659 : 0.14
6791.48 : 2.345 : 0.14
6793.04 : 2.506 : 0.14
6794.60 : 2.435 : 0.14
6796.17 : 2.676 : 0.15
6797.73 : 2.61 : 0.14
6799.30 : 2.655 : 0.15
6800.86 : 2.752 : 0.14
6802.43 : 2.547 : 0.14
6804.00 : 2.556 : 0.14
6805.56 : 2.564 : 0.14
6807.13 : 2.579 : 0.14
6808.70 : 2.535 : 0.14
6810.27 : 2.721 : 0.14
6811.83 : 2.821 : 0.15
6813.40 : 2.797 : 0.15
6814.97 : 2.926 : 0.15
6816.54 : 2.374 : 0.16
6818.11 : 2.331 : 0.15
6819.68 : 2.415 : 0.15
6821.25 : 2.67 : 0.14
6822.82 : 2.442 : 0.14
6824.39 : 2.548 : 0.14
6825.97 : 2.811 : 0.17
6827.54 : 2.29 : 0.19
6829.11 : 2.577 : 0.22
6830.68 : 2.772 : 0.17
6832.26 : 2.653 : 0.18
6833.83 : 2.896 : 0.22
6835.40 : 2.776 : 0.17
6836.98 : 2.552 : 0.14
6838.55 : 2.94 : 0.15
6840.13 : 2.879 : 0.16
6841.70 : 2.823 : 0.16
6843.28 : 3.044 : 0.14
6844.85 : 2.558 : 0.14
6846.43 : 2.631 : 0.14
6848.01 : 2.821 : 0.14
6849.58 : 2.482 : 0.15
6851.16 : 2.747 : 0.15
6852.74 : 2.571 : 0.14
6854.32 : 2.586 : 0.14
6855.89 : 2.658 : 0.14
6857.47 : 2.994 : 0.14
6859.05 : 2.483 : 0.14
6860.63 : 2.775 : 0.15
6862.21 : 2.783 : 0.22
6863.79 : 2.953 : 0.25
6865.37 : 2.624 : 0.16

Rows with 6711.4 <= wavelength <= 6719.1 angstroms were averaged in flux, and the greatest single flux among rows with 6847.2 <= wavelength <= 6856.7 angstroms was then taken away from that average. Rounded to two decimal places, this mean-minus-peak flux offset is -0.20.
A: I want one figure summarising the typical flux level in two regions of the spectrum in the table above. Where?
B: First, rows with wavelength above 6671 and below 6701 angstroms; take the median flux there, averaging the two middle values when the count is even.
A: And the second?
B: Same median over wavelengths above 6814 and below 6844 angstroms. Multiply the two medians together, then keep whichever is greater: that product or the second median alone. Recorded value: 7.58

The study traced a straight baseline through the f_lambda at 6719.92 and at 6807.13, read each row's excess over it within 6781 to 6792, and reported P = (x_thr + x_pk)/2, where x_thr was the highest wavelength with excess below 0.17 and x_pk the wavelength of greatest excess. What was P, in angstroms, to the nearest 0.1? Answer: 6790.7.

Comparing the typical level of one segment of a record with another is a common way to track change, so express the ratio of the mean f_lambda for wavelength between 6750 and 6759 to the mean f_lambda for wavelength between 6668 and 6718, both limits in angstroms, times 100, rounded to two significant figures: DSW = 93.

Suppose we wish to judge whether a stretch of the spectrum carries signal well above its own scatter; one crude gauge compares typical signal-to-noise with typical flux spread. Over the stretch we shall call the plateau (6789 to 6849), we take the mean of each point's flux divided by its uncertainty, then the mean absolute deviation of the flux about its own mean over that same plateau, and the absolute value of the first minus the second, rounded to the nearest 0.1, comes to 17.4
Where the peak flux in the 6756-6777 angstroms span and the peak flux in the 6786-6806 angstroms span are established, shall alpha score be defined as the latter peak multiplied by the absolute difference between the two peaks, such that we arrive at 1.01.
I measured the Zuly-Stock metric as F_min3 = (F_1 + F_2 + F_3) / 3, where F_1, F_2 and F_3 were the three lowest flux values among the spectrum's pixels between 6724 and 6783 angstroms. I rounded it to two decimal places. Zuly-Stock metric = 2.35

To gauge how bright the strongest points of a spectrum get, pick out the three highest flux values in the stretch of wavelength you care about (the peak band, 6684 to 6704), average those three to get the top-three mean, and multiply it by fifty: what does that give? 148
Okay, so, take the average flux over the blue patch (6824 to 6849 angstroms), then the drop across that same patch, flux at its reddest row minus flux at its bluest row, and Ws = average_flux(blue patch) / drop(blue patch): 10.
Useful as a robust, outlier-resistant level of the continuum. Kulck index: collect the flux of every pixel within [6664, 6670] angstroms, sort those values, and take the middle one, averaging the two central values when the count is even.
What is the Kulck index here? 3.2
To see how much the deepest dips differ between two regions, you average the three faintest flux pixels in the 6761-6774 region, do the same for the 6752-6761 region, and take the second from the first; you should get 0.1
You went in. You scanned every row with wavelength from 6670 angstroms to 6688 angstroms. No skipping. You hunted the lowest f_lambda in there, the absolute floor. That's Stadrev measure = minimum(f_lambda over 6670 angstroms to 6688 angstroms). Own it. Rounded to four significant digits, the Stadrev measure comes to 2.420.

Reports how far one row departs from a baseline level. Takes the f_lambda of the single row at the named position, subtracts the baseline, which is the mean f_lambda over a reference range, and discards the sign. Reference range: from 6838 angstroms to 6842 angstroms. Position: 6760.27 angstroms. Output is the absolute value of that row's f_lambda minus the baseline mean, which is 0.29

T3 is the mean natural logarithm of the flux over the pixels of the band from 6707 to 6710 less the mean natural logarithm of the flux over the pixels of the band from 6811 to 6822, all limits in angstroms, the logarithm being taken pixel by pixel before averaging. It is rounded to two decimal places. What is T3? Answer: 0.18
